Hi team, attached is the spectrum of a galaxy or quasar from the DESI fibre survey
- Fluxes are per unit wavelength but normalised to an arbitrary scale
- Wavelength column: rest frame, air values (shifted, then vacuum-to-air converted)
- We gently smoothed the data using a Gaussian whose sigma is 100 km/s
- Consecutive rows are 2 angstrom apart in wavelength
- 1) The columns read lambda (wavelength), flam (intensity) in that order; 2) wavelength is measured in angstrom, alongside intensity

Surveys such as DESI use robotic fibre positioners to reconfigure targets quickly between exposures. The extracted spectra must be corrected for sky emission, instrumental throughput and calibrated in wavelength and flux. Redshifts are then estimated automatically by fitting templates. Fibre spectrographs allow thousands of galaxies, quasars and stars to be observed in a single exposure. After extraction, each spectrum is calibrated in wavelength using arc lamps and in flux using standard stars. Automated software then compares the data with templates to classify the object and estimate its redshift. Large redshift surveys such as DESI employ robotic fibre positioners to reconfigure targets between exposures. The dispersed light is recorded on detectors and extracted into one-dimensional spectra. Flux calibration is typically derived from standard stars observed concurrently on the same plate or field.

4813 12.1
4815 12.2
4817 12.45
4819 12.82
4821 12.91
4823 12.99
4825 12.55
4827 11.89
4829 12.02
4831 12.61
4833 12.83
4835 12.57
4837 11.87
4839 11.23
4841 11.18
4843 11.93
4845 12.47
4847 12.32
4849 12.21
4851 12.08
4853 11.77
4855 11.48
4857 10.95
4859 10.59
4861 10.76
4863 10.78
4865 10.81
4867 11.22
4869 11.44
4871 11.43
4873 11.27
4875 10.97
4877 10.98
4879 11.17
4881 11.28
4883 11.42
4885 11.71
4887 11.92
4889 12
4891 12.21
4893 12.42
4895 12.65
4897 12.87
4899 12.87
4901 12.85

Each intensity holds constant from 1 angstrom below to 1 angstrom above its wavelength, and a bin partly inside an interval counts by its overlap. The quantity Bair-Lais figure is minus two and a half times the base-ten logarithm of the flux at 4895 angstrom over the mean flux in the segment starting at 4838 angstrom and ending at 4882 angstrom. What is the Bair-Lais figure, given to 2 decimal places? -0.12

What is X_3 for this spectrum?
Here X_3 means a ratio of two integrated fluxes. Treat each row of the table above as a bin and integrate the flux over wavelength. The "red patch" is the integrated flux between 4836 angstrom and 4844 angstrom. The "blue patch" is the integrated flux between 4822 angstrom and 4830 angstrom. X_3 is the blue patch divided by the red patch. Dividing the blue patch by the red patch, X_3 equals 1.07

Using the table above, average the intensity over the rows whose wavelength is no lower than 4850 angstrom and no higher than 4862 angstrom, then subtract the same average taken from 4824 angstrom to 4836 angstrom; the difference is -1.1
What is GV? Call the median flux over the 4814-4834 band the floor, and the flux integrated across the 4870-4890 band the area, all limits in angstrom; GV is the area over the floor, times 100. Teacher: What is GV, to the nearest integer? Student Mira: 1815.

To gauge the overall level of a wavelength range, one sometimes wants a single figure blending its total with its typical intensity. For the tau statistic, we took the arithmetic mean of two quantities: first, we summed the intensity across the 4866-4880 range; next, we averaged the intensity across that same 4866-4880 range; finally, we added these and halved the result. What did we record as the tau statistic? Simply 44.8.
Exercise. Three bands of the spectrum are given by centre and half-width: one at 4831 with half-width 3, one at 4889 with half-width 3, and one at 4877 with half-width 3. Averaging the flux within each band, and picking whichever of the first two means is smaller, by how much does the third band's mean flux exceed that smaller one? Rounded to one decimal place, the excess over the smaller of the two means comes -1.0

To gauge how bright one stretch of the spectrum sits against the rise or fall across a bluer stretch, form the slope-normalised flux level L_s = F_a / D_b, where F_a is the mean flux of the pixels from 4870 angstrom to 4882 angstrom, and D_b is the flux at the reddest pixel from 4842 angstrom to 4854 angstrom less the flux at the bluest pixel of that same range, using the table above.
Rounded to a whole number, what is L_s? -70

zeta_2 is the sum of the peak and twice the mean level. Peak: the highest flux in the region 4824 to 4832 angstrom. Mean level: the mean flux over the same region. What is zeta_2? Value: 37.1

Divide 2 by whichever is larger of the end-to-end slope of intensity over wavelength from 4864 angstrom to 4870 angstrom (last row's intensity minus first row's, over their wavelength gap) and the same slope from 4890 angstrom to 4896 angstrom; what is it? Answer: 13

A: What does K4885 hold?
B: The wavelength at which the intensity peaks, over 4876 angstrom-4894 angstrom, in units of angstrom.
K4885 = 4893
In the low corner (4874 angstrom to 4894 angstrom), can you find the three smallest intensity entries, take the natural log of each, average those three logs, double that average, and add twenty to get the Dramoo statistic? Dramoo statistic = 24.8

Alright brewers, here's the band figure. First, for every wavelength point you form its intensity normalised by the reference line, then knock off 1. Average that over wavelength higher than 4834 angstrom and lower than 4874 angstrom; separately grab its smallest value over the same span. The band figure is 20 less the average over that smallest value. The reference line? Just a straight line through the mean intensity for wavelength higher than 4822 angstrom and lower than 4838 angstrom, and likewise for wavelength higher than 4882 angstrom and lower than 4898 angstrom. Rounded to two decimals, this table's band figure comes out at 19.53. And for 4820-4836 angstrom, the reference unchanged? 20.22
